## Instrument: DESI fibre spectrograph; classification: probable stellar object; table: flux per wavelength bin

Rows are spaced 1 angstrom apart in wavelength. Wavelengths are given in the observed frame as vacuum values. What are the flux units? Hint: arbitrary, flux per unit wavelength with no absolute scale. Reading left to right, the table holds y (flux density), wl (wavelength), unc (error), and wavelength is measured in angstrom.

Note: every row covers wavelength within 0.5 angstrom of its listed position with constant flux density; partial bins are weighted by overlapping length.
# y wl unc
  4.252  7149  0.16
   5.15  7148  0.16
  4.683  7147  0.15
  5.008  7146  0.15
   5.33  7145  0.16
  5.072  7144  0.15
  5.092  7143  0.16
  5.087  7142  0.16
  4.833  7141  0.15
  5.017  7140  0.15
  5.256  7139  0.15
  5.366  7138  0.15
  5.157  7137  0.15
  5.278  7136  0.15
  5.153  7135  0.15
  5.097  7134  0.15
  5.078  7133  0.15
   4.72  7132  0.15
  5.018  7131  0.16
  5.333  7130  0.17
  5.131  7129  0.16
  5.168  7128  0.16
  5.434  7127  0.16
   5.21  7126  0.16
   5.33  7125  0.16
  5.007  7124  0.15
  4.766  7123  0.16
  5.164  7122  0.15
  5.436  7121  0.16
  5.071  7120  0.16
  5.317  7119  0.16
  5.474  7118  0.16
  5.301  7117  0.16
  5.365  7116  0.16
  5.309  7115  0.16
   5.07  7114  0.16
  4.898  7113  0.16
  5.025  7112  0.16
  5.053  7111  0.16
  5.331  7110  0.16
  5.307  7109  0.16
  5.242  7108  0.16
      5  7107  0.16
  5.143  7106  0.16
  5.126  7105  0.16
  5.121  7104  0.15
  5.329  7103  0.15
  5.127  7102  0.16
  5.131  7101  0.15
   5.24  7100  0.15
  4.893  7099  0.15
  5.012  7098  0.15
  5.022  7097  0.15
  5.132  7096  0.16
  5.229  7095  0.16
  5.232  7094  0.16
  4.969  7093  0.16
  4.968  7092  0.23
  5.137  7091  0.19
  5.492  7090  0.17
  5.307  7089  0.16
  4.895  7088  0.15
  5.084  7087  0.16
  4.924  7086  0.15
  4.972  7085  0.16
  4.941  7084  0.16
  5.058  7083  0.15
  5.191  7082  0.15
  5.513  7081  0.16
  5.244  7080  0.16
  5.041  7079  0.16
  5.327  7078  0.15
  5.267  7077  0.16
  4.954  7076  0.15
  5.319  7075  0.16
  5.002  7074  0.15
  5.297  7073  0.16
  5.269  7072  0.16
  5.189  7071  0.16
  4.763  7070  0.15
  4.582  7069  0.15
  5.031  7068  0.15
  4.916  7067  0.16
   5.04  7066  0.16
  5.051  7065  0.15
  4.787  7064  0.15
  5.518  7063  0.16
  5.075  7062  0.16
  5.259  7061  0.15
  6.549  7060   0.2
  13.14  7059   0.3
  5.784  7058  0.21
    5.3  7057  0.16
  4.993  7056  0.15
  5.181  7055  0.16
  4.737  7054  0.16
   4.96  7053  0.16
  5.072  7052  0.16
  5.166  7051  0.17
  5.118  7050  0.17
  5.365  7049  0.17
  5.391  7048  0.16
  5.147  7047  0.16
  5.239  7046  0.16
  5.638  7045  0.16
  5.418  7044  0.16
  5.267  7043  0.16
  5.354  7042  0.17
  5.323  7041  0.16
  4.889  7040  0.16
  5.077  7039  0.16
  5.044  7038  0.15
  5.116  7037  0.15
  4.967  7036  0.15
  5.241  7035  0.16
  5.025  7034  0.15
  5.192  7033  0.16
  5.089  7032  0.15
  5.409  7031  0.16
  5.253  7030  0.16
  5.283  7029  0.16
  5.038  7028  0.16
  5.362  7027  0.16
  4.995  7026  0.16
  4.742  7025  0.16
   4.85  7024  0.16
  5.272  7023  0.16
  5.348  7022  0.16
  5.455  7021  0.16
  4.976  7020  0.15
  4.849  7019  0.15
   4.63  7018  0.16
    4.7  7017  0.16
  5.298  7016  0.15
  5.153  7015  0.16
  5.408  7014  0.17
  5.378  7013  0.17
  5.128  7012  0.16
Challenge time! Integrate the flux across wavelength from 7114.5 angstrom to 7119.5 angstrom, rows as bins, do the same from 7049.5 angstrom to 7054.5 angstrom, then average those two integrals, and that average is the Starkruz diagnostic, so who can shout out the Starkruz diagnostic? 25.91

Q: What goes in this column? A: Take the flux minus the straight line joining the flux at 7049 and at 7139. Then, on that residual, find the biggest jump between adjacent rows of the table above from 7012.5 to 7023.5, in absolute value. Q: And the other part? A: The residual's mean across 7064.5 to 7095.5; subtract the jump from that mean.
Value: -0.8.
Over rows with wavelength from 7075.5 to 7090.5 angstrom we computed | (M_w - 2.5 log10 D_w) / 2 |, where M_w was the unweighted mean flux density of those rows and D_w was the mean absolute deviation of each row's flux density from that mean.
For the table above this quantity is 3.52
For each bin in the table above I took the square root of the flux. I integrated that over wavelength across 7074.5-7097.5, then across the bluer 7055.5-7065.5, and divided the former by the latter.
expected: 2.1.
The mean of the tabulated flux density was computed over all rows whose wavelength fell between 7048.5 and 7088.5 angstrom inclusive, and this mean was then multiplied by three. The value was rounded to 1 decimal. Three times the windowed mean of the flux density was 16.0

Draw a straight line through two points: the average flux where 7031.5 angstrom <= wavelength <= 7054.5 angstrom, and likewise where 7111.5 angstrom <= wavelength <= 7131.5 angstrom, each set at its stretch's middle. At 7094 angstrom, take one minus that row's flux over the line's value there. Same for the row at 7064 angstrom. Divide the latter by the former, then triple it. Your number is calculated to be -23.6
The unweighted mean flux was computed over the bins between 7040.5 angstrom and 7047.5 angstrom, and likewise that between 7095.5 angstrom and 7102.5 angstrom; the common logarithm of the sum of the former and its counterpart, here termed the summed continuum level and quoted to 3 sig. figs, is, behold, 1.02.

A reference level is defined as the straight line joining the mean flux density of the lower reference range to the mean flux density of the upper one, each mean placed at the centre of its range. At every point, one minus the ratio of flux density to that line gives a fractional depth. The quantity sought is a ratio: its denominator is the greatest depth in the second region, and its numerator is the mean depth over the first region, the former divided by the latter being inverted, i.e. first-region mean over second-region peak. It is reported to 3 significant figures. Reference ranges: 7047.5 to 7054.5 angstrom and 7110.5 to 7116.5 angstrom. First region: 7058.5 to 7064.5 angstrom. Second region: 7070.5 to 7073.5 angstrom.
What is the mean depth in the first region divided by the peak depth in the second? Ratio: 22.3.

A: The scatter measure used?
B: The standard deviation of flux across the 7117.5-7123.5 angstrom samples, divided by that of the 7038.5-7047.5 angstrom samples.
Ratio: 1.2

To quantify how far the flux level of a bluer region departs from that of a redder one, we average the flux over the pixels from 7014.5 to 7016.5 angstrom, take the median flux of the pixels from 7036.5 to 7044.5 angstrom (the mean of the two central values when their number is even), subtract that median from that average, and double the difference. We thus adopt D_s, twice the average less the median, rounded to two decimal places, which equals 0.07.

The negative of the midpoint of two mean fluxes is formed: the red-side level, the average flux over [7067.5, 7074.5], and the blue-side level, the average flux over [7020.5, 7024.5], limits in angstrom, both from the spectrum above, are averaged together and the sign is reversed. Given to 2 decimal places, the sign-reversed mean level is -5.13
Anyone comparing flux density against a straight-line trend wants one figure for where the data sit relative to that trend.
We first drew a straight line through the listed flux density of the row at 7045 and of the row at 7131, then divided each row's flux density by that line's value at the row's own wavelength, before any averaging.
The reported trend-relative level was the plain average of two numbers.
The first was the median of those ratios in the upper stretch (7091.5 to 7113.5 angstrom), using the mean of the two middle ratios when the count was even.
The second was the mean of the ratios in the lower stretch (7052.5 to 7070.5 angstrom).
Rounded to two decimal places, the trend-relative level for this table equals 1.00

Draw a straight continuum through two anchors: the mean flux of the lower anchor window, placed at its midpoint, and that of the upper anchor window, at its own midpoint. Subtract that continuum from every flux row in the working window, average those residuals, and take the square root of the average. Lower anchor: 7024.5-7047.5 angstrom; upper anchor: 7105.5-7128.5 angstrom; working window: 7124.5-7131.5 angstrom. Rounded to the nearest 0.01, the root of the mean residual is 0.19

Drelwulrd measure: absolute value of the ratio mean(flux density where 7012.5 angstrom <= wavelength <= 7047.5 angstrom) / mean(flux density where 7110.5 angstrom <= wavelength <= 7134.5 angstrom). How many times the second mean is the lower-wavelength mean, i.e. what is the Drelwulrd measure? 1.00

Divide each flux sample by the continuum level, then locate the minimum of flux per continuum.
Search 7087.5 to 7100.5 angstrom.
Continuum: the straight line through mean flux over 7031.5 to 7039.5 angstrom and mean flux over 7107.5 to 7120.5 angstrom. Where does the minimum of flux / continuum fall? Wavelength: 7099 angstrom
